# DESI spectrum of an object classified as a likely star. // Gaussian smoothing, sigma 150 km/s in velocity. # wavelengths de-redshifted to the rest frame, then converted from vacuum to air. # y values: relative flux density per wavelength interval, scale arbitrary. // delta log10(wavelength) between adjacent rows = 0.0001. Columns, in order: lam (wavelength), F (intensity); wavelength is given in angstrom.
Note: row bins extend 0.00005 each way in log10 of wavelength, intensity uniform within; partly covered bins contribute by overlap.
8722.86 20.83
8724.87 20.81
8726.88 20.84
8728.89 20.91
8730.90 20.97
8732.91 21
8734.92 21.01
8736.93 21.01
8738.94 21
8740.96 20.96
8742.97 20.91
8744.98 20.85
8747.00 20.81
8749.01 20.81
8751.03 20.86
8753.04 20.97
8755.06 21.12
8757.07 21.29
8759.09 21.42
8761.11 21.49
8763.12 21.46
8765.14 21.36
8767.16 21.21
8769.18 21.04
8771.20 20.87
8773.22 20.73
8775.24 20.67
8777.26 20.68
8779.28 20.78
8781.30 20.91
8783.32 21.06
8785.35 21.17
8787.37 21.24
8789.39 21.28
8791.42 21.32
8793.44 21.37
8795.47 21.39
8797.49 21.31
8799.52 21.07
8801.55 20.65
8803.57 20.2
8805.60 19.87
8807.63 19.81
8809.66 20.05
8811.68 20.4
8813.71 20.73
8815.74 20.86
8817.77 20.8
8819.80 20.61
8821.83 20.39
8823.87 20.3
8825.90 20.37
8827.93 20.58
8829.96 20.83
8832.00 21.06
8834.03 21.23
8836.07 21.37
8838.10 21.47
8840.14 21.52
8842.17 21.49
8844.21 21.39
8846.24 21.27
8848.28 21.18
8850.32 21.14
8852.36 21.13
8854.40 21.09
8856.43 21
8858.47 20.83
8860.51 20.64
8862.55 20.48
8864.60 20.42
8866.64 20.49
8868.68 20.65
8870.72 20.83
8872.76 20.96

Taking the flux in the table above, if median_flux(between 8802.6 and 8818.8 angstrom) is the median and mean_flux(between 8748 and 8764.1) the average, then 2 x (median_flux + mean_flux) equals 83.0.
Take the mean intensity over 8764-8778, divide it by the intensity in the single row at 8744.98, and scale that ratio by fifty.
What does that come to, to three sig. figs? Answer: 50.2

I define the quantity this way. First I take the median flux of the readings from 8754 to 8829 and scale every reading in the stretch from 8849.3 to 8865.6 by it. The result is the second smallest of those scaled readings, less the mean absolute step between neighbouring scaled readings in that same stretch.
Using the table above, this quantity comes 0.98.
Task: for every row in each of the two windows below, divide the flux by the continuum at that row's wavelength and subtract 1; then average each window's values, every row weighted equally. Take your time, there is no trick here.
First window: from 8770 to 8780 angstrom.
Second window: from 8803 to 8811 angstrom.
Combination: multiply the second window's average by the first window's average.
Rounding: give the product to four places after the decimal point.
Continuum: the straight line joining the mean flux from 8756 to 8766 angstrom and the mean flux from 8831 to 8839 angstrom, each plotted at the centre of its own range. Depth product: 0.0019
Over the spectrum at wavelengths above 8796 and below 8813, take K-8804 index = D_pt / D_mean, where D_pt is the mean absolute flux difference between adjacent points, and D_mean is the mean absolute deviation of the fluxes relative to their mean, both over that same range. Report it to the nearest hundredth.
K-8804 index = 0.67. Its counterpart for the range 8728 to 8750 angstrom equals 0.45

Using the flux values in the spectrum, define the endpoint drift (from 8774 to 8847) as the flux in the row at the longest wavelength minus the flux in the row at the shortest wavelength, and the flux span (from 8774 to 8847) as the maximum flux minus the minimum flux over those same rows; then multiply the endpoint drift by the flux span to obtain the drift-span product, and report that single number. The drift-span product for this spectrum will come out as 1.03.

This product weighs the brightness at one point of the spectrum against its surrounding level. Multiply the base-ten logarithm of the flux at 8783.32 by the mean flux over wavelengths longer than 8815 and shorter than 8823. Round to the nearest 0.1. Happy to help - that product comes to 27.3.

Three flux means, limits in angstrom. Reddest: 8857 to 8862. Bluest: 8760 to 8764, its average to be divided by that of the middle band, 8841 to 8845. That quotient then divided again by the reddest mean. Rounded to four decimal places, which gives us 0.0483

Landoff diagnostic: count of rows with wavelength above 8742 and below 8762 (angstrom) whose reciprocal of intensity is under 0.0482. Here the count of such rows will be 10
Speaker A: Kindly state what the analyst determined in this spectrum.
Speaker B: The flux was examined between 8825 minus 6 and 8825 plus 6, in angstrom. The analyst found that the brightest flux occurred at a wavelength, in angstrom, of 8829.96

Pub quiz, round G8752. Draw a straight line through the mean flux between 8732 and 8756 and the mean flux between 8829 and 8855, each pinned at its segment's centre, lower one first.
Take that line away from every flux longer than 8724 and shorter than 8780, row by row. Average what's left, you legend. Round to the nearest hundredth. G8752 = 0.03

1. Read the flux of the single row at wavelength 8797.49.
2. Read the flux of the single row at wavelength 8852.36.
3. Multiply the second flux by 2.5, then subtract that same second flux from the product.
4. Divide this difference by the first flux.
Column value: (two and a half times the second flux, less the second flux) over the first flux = 1.49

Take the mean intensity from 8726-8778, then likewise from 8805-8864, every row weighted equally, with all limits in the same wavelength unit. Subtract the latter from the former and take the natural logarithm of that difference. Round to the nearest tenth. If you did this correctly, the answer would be -1.7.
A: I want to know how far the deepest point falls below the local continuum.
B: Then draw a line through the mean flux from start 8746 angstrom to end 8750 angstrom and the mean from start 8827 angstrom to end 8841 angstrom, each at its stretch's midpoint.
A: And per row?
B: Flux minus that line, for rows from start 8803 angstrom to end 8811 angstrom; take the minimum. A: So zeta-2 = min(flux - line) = -1.2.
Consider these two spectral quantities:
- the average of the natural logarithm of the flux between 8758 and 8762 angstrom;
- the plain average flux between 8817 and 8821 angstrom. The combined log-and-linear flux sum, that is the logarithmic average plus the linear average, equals 23.8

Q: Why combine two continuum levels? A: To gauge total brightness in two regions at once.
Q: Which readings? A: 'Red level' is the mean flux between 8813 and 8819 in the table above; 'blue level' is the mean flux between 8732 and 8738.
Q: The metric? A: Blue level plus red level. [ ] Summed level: 41.8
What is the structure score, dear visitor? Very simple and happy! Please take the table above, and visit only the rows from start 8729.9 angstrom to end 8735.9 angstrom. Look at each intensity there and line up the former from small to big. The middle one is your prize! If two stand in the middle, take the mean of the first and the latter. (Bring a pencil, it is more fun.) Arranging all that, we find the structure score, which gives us 21.0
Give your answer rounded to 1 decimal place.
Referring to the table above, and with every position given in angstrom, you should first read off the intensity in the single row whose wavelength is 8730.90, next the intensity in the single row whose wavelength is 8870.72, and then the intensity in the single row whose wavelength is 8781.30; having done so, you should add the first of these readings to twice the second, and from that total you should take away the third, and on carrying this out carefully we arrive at 41.7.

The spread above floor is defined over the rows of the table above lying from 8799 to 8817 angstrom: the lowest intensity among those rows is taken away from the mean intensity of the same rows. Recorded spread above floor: 0.6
